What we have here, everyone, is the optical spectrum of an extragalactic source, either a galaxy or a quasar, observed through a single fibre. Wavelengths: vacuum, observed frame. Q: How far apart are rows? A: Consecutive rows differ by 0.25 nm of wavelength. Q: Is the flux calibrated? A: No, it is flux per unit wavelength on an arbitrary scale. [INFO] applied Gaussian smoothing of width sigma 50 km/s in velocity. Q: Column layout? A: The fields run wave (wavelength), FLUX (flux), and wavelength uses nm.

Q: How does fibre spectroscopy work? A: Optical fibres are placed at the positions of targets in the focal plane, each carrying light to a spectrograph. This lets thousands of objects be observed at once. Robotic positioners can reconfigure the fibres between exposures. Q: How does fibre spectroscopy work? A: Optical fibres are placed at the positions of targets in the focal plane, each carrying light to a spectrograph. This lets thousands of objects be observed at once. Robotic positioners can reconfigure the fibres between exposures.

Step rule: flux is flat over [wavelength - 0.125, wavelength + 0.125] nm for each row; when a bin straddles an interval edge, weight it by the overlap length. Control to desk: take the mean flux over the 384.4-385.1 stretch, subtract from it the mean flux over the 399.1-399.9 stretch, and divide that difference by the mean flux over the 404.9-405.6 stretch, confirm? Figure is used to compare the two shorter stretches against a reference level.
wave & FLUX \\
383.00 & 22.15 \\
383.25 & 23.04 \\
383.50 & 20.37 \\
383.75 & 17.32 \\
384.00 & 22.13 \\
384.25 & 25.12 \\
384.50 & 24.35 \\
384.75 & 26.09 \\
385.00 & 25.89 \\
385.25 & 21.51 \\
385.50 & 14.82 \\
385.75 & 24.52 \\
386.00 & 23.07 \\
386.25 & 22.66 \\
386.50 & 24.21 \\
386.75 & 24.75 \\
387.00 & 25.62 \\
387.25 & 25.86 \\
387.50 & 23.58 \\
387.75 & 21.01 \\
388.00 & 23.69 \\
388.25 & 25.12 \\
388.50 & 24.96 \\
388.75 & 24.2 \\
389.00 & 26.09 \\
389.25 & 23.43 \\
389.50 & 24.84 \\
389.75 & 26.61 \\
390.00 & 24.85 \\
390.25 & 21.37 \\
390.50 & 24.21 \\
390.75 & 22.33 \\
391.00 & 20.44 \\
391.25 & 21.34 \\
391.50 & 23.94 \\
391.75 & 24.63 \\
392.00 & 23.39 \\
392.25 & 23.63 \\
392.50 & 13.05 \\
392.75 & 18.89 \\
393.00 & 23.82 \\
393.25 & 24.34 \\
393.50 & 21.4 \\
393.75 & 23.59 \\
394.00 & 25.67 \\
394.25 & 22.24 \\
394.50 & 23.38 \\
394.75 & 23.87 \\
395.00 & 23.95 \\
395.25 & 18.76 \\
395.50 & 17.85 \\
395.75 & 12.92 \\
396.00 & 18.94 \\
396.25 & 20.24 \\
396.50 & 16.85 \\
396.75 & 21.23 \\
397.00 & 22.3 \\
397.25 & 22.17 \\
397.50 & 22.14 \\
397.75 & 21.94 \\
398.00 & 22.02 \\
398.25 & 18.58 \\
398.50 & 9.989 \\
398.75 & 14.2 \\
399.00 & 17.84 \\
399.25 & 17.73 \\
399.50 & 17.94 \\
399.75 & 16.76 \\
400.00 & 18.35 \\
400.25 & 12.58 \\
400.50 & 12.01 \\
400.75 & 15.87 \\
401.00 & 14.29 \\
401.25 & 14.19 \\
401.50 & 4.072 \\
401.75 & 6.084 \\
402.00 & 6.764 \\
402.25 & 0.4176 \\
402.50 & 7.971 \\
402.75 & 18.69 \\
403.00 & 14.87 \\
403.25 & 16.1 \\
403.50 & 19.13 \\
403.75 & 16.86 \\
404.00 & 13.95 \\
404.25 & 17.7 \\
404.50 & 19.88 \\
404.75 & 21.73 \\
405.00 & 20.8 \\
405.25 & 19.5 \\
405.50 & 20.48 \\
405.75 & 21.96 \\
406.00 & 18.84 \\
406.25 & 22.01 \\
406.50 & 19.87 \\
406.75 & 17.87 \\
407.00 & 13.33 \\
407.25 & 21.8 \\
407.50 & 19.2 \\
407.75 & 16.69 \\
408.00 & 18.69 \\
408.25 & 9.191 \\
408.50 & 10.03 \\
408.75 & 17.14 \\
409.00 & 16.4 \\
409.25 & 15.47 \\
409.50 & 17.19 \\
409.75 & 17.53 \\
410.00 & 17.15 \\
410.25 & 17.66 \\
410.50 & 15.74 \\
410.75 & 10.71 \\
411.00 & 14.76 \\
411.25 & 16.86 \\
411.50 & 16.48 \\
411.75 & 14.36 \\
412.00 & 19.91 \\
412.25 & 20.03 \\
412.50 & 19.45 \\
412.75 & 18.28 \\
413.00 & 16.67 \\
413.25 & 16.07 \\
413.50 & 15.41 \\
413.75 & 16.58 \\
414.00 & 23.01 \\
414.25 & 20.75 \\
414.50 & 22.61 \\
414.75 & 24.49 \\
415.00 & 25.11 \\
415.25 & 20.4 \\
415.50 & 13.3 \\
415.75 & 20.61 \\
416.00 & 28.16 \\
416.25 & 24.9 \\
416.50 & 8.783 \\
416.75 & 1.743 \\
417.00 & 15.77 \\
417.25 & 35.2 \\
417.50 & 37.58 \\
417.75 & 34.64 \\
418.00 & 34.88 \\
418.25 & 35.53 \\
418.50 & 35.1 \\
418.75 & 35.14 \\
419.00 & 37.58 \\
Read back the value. 0.39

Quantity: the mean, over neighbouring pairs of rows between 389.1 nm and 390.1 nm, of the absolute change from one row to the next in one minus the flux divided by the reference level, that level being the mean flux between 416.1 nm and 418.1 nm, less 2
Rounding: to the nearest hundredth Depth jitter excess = -1.93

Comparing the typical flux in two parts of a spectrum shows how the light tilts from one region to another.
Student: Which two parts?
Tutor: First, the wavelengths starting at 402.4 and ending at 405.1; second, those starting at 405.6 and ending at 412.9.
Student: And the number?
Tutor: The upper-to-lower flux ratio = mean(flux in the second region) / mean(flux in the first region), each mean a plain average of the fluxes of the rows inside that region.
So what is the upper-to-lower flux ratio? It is 1.00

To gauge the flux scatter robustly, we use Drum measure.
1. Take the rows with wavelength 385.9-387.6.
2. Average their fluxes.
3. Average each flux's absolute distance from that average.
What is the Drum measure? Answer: 1.0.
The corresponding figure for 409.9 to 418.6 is 6.4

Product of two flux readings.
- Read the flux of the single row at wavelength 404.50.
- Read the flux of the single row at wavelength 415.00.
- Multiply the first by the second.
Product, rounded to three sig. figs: 499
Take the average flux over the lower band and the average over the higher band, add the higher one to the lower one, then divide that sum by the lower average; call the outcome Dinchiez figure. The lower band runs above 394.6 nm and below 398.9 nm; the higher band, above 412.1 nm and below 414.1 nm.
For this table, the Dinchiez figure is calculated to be 1.94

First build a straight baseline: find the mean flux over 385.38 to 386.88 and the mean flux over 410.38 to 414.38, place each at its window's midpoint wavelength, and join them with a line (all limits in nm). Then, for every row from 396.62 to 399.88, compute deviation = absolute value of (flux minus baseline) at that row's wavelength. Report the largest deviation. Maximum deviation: 10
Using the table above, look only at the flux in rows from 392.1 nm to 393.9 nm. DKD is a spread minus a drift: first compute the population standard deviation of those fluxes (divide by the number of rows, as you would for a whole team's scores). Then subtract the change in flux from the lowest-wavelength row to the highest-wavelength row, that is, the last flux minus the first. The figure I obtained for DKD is 3.8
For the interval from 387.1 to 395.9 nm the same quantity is 16.1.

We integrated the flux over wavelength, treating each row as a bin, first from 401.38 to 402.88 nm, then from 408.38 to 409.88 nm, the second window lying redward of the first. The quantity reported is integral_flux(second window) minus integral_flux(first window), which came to 12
